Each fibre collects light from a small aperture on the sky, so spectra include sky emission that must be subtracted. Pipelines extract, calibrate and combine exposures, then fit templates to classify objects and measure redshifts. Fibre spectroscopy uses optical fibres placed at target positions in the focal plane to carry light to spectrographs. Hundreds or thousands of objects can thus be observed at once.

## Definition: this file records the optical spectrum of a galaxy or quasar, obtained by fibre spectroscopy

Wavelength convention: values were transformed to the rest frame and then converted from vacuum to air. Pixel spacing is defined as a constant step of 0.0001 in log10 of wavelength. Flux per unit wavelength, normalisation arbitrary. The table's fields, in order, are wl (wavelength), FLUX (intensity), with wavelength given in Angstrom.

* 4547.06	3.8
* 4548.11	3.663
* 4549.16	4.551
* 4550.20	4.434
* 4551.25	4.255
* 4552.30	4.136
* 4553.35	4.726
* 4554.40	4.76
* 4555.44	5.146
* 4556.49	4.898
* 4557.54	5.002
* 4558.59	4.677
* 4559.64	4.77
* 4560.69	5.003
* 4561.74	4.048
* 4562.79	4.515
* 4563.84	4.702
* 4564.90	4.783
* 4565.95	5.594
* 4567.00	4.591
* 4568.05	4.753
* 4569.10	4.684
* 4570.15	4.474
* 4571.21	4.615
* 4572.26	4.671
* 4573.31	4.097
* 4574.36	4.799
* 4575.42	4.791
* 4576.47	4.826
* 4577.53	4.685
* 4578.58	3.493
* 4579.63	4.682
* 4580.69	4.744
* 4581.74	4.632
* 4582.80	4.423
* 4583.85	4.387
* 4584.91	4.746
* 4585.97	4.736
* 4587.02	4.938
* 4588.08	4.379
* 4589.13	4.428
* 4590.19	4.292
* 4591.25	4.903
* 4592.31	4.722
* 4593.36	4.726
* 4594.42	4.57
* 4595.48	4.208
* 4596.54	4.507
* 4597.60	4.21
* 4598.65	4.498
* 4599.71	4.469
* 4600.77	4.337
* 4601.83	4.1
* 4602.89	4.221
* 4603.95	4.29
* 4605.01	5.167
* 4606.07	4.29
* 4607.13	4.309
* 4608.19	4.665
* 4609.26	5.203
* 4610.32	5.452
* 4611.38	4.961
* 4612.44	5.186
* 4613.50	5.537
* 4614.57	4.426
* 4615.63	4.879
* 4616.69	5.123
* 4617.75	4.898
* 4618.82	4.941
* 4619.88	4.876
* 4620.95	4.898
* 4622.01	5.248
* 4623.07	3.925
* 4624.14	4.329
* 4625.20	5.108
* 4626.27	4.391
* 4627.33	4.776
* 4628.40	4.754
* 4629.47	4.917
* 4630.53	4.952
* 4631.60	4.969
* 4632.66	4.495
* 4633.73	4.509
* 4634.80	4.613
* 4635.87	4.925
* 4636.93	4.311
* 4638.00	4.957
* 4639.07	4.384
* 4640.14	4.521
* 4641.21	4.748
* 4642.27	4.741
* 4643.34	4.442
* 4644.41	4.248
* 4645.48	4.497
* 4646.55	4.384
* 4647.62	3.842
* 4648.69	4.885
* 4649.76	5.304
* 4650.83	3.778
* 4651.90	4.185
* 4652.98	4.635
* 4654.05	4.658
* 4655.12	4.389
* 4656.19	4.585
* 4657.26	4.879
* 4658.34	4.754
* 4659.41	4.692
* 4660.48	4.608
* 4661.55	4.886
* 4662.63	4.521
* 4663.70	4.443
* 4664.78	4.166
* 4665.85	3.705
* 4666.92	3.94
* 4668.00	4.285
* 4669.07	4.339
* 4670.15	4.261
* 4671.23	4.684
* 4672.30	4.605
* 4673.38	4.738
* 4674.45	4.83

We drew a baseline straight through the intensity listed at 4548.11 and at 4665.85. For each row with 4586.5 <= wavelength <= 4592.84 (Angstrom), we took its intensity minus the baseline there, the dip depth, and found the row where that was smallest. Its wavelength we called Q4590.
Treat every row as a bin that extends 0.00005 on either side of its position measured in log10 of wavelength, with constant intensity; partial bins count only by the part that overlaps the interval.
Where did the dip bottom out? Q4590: 4590.19 Angstrom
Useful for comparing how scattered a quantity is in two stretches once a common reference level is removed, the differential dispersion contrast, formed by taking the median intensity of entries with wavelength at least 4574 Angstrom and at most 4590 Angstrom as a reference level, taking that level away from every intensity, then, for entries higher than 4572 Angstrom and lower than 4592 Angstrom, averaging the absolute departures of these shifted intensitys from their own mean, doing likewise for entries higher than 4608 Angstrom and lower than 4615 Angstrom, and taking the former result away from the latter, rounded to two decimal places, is 0.07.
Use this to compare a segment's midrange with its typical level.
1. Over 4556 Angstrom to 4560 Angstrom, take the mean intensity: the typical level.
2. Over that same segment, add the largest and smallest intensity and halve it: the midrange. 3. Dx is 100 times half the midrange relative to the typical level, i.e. 50.0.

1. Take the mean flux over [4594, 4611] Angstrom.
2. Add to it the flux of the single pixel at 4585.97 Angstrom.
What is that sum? 9.3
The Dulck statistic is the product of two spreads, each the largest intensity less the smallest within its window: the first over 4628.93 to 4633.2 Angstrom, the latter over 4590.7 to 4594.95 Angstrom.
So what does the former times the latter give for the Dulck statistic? 0.16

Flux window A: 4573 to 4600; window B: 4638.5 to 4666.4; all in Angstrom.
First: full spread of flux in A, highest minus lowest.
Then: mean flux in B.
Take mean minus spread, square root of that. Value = 1.75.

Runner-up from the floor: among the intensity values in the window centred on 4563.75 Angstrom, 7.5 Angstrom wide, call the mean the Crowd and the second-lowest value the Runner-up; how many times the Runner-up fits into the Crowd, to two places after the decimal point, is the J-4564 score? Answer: 1.05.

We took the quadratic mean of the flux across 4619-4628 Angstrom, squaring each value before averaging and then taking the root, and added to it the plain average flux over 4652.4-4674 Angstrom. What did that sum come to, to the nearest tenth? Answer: 9.2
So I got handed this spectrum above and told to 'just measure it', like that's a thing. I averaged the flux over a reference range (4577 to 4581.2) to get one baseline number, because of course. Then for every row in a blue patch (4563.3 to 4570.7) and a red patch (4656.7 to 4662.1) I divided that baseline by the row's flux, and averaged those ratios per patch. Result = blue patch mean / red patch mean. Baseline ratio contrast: 1.00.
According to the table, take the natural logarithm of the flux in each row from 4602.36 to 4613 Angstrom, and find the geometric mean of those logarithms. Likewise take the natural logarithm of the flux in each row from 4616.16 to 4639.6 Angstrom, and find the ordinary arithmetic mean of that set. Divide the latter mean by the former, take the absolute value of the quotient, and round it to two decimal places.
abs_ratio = 1.00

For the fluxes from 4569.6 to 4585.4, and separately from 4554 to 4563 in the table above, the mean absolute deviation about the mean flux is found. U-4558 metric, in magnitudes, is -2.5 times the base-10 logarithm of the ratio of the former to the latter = -0.1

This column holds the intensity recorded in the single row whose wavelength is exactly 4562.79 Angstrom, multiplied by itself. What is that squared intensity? 20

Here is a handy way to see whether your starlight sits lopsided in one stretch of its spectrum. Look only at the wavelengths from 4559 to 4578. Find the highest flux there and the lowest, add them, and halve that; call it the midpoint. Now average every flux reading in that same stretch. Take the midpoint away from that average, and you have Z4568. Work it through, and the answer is -0.13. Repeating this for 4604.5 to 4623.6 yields 0.16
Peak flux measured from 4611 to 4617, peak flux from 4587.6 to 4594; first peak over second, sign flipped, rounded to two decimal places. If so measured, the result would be -1.13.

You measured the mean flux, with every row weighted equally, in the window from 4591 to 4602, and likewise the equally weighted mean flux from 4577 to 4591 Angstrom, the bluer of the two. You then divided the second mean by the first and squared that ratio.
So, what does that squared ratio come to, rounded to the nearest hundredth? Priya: 1.01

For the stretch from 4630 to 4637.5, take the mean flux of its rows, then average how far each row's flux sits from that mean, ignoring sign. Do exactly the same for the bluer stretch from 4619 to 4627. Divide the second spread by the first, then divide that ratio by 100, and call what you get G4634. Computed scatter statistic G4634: 0.0175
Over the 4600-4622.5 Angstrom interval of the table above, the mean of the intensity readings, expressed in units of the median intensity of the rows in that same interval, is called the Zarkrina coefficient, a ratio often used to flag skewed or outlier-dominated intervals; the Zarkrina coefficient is 0.98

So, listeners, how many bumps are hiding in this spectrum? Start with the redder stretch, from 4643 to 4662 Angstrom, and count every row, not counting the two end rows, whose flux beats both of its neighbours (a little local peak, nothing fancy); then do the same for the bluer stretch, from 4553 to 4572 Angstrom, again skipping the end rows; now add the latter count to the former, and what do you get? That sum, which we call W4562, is 9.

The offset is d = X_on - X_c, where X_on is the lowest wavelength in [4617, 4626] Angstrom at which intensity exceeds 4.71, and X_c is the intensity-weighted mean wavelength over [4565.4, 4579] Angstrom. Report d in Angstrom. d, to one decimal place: 45.7 Angstrom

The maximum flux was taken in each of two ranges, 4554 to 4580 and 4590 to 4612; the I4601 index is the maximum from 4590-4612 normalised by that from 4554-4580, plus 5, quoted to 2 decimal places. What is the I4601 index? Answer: 5.97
